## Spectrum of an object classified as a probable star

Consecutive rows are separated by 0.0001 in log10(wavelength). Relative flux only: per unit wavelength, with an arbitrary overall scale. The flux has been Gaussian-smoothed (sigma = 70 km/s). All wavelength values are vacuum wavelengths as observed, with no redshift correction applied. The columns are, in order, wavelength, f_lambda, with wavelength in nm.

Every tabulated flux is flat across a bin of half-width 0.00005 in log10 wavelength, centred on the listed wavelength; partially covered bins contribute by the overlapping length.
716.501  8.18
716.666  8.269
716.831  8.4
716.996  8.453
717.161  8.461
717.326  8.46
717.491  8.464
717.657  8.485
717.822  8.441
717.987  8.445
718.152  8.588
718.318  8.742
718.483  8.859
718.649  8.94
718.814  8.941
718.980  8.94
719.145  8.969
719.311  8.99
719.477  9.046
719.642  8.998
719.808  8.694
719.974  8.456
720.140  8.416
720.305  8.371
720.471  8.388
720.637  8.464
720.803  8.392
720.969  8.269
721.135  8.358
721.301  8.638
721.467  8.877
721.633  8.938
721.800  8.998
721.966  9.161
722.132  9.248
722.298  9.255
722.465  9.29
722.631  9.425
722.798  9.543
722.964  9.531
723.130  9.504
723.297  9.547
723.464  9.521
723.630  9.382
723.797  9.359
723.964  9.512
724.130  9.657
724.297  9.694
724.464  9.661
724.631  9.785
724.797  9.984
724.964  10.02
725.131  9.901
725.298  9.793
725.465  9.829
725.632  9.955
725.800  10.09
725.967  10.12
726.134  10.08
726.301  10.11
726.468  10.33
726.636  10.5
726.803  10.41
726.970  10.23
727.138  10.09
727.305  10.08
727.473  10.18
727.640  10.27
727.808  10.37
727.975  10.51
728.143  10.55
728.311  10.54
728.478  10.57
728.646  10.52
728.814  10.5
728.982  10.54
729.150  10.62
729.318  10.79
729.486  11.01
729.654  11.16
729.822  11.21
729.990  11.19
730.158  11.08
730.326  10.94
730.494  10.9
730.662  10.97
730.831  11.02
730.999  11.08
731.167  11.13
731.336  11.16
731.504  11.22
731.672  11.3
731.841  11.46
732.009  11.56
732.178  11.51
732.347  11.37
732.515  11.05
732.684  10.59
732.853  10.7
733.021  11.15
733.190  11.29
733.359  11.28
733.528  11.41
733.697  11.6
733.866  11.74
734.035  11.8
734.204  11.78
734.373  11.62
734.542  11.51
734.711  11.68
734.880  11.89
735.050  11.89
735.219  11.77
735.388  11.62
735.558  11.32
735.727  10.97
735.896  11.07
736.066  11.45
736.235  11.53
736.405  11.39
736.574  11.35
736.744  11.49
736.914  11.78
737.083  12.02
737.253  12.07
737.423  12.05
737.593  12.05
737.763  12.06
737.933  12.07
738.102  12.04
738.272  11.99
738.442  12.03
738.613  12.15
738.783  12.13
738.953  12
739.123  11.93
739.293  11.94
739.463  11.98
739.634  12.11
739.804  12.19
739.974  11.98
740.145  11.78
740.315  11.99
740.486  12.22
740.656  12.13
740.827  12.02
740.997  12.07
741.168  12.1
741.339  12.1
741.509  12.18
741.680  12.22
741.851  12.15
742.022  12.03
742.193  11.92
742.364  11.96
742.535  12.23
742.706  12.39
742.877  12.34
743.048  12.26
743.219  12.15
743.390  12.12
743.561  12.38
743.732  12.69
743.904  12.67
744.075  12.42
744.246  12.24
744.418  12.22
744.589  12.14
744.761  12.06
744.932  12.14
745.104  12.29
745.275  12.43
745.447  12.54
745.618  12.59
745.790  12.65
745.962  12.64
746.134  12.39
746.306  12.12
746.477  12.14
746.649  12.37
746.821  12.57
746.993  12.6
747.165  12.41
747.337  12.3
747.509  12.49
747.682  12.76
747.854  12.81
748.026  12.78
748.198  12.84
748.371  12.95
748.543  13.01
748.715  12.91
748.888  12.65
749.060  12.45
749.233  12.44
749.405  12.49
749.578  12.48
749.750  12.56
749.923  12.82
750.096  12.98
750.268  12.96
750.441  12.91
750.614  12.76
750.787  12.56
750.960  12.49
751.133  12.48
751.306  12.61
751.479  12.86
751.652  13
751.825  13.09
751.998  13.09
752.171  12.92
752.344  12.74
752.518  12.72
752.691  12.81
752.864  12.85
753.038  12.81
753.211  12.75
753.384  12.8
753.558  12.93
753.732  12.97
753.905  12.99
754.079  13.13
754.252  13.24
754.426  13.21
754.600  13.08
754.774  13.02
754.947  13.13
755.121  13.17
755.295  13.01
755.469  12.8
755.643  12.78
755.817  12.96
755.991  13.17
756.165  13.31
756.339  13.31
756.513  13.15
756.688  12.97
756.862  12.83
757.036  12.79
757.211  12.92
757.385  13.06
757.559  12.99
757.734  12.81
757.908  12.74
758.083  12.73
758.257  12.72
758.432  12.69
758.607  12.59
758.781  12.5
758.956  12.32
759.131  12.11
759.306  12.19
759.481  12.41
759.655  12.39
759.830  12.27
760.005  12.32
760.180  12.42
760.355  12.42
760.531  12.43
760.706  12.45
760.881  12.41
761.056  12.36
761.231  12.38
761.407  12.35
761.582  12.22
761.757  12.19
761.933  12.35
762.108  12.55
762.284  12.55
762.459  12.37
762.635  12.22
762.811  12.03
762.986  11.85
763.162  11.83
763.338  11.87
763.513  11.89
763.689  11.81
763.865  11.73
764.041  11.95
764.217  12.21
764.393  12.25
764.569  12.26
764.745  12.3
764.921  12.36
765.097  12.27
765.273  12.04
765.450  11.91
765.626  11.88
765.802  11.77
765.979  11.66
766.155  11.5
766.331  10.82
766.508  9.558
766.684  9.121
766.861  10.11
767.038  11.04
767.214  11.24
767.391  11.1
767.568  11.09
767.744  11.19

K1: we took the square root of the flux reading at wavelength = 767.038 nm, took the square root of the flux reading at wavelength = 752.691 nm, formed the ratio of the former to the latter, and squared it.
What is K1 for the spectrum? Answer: 0.86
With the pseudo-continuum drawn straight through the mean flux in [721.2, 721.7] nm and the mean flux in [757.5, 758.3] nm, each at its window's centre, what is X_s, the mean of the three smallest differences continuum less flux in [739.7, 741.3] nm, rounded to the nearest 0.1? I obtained -1.3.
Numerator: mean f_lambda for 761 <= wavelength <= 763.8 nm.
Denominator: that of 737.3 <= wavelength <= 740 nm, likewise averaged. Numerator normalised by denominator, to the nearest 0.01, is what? 1.01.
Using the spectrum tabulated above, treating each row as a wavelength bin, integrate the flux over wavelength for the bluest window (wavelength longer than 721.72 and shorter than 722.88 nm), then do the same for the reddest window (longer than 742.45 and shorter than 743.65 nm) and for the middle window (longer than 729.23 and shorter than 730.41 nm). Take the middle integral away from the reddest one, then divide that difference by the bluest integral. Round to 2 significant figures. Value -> 0.16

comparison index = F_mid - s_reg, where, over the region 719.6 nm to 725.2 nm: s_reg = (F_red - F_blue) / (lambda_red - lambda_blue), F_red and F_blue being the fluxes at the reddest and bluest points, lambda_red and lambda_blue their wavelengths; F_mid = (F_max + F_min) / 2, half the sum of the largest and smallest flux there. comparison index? 9.0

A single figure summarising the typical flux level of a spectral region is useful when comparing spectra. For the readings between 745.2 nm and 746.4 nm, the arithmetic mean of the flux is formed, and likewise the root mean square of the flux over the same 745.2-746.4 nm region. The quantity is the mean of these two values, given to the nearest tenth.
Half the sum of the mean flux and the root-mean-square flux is 12.5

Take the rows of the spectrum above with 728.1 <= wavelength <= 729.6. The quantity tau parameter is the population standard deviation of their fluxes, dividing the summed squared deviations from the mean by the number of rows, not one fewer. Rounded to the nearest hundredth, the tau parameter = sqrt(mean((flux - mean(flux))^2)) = 0.16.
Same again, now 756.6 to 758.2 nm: 0.11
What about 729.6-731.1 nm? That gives 0.11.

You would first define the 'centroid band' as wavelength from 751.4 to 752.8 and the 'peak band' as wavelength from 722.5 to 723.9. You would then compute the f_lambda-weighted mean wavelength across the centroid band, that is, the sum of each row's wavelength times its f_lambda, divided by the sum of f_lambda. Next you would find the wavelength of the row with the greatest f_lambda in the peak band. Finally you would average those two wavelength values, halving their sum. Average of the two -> 737.69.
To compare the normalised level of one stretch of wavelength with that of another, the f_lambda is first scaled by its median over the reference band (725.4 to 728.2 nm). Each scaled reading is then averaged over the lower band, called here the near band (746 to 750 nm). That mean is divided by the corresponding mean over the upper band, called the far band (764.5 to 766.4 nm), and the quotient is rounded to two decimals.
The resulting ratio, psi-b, 1.06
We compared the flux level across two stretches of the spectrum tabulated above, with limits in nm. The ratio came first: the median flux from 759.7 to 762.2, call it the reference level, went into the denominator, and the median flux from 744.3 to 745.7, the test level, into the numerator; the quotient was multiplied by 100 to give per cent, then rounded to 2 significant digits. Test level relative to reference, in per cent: 99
